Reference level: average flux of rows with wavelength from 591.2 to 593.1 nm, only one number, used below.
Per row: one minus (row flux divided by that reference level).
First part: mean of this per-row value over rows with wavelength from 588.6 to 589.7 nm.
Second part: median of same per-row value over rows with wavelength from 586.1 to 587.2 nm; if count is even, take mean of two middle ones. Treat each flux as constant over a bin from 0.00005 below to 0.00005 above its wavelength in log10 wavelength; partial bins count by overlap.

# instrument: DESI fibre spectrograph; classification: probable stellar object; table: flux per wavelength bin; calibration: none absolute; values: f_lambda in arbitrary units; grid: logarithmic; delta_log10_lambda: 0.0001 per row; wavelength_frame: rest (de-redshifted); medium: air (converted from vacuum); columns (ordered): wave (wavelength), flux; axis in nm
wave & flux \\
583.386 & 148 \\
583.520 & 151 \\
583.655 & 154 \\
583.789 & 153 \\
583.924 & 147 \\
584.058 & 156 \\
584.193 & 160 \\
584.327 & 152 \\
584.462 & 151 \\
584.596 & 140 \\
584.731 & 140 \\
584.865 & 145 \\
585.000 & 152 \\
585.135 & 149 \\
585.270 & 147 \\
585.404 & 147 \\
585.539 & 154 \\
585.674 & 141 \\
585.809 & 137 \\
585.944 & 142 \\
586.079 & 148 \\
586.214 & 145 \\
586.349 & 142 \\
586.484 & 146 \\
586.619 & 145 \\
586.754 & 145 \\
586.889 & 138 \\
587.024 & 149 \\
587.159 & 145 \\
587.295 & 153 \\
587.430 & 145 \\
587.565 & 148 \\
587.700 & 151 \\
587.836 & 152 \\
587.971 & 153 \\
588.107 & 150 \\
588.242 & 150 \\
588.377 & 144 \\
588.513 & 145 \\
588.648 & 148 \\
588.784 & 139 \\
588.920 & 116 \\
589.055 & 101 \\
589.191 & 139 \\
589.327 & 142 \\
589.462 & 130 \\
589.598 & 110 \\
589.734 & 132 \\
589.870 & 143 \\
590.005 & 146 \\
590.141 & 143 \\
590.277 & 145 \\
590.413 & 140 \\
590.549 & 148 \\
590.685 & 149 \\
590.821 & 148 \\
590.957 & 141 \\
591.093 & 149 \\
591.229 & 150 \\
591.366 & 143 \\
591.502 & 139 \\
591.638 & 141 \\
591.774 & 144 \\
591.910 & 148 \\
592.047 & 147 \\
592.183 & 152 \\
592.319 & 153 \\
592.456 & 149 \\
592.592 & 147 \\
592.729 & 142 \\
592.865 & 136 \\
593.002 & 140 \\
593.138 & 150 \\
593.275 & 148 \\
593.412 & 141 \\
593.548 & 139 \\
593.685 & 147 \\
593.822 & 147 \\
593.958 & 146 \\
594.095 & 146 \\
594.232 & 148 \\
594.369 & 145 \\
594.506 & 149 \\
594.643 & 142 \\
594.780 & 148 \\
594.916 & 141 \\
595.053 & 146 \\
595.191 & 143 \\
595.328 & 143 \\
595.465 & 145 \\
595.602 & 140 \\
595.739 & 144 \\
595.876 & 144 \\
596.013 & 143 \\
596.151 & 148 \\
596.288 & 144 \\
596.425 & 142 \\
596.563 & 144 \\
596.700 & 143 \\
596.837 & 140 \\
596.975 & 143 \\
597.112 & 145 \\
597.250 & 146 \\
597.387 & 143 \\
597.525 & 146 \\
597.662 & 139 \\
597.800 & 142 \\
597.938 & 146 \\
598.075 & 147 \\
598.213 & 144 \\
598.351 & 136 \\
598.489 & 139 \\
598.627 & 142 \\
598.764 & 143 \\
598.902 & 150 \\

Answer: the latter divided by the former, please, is 0.00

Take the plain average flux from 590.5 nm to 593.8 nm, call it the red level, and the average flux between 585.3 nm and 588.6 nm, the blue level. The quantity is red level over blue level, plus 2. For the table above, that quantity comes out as 2.993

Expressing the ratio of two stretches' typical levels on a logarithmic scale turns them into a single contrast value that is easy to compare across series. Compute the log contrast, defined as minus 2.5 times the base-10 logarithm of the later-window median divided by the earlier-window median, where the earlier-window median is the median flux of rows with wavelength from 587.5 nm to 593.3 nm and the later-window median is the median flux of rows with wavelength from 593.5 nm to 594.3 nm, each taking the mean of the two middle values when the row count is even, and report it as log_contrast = -0.011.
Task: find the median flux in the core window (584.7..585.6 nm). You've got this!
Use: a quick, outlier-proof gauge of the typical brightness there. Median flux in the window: 147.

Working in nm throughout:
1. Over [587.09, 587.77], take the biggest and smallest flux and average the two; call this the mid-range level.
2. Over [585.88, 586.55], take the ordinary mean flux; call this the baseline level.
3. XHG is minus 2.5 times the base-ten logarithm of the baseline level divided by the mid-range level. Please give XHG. 0.033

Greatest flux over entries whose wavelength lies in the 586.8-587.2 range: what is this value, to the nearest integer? 149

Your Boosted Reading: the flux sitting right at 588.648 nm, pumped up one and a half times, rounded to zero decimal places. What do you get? 222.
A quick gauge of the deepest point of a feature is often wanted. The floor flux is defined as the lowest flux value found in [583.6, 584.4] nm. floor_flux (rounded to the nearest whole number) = 147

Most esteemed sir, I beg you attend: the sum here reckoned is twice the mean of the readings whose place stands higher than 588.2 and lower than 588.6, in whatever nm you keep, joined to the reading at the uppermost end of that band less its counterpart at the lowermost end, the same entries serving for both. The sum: 288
